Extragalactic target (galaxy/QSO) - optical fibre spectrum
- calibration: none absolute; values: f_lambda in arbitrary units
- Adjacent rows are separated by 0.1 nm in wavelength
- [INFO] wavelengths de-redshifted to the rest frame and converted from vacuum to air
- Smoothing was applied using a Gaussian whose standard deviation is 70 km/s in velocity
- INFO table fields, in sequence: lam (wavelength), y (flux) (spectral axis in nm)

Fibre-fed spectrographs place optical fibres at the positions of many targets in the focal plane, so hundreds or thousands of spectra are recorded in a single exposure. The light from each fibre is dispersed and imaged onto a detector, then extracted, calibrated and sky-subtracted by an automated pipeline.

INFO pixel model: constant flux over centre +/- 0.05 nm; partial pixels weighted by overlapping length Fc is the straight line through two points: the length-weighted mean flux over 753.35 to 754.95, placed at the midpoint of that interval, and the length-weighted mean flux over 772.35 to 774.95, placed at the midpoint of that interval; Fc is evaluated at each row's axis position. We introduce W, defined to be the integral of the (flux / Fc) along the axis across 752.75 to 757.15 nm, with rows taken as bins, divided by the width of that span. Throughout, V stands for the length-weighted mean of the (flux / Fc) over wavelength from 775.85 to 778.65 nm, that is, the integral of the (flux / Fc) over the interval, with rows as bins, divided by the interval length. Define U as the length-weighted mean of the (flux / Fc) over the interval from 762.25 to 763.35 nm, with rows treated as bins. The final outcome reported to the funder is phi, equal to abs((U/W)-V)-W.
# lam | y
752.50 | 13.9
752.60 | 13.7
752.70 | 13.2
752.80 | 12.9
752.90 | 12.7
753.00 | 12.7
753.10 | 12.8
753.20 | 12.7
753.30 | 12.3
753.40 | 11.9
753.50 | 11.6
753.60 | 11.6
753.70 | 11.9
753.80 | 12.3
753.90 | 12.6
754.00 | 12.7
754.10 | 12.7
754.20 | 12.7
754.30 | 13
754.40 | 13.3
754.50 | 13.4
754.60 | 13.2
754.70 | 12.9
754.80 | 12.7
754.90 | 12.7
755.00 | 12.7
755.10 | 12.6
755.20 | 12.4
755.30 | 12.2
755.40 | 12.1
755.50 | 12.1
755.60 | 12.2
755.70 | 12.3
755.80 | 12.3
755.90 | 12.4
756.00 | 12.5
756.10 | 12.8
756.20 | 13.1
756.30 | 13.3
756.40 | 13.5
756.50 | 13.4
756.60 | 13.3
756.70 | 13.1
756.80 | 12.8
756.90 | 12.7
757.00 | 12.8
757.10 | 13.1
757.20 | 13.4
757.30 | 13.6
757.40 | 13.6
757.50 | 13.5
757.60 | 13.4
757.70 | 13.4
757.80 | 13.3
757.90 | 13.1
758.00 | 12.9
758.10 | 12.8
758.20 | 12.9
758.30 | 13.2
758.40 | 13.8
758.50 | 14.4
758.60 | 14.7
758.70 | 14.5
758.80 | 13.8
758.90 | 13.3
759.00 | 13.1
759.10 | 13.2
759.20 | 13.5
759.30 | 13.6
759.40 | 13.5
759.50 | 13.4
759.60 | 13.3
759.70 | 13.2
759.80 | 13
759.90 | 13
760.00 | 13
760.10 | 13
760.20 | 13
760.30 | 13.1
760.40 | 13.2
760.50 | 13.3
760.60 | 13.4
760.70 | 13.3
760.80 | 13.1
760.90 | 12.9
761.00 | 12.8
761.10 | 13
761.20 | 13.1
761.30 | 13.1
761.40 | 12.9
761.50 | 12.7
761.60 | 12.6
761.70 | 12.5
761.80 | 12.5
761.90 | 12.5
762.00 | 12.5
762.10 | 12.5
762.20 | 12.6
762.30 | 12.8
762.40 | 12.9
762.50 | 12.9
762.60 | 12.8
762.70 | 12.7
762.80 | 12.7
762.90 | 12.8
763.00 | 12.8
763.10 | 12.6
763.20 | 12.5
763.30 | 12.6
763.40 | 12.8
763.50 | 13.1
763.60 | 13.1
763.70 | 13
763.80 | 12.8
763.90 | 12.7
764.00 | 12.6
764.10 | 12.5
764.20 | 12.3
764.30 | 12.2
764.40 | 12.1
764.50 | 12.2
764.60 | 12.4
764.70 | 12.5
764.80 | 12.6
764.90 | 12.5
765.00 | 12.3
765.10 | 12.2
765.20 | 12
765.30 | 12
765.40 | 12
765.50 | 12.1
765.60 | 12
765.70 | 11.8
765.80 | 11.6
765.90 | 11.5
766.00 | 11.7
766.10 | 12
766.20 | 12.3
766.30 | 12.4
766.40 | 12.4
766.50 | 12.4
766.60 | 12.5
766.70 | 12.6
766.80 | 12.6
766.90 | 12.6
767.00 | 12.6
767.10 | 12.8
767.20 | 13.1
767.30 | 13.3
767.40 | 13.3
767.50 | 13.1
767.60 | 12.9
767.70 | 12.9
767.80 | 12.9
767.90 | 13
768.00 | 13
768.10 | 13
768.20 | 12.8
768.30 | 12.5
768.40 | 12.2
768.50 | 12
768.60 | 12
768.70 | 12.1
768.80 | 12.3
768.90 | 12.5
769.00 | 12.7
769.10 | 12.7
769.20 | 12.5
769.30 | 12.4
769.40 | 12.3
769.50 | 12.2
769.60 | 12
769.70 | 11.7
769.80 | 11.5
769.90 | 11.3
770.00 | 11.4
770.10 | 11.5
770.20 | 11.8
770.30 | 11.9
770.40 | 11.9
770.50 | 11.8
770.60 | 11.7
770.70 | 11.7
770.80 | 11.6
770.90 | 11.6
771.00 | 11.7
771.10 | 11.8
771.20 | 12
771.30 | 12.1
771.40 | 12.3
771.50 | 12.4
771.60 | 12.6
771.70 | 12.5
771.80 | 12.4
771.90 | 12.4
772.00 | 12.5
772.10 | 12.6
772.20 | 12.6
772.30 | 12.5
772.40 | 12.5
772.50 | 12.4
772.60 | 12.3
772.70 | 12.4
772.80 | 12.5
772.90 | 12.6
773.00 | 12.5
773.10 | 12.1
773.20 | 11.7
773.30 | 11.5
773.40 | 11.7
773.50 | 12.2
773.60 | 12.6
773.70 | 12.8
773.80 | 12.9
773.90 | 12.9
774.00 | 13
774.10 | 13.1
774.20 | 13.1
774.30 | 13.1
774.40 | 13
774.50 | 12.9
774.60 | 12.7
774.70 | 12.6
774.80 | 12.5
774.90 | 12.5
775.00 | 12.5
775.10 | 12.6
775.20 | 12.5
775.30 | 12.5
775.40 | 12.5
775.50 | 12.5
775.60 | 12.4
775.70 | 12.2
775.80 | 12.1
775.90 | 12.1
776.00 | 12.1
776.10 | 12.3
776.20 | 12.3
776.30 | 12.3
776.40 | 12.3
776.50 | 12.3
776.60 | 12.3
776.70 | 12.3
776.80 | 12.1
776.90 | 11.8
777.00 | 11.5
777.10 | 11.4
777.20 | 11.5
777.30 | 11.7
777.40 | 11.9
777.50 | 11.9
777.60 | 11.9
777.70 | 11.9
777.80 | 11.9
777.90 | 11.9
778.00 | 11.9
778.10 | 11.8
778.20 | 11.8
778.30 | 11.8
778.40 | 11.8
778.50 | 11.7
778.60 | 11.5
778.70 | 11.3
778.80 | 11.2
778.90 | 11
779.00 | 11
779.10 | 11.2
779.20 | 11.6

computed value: -0.95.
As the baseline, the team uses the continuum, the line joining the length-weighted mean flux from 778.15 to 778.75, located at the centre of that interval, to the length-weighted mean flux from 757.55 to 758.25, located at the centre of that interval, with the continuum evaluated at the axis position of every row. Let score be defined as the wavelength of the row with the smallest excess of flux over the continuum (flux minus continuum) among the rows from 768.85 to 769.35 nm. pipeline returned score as 769.30 nm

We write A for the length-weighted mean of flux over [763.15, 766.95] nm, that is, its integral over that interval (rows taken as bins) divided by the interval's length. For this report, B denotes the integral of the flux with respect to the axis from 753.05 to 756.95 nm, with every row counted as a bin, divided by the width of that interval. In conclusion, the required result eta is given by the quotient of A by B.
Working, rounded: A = 12.4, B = 12.6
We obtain 0.98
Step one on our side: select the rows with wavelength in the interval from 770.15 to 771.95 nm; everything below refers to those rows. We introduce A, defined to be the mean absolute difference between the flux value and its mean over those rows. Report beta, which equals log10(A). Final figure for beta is -0.54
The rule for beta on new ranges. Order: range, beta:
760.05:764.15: -0.67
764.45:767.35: -0.49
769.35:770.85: -0.66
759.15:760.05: -0.69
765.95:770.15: -0.39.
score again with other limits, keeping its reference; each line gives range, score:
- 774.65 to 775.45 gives 774.80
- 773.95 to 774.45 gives 774.00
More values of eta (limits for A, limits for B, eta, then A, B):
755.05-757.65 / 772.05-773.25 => 1.04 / 12.9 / 12.4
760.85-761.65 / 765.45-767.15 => 1.05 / 12.9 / 12.2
